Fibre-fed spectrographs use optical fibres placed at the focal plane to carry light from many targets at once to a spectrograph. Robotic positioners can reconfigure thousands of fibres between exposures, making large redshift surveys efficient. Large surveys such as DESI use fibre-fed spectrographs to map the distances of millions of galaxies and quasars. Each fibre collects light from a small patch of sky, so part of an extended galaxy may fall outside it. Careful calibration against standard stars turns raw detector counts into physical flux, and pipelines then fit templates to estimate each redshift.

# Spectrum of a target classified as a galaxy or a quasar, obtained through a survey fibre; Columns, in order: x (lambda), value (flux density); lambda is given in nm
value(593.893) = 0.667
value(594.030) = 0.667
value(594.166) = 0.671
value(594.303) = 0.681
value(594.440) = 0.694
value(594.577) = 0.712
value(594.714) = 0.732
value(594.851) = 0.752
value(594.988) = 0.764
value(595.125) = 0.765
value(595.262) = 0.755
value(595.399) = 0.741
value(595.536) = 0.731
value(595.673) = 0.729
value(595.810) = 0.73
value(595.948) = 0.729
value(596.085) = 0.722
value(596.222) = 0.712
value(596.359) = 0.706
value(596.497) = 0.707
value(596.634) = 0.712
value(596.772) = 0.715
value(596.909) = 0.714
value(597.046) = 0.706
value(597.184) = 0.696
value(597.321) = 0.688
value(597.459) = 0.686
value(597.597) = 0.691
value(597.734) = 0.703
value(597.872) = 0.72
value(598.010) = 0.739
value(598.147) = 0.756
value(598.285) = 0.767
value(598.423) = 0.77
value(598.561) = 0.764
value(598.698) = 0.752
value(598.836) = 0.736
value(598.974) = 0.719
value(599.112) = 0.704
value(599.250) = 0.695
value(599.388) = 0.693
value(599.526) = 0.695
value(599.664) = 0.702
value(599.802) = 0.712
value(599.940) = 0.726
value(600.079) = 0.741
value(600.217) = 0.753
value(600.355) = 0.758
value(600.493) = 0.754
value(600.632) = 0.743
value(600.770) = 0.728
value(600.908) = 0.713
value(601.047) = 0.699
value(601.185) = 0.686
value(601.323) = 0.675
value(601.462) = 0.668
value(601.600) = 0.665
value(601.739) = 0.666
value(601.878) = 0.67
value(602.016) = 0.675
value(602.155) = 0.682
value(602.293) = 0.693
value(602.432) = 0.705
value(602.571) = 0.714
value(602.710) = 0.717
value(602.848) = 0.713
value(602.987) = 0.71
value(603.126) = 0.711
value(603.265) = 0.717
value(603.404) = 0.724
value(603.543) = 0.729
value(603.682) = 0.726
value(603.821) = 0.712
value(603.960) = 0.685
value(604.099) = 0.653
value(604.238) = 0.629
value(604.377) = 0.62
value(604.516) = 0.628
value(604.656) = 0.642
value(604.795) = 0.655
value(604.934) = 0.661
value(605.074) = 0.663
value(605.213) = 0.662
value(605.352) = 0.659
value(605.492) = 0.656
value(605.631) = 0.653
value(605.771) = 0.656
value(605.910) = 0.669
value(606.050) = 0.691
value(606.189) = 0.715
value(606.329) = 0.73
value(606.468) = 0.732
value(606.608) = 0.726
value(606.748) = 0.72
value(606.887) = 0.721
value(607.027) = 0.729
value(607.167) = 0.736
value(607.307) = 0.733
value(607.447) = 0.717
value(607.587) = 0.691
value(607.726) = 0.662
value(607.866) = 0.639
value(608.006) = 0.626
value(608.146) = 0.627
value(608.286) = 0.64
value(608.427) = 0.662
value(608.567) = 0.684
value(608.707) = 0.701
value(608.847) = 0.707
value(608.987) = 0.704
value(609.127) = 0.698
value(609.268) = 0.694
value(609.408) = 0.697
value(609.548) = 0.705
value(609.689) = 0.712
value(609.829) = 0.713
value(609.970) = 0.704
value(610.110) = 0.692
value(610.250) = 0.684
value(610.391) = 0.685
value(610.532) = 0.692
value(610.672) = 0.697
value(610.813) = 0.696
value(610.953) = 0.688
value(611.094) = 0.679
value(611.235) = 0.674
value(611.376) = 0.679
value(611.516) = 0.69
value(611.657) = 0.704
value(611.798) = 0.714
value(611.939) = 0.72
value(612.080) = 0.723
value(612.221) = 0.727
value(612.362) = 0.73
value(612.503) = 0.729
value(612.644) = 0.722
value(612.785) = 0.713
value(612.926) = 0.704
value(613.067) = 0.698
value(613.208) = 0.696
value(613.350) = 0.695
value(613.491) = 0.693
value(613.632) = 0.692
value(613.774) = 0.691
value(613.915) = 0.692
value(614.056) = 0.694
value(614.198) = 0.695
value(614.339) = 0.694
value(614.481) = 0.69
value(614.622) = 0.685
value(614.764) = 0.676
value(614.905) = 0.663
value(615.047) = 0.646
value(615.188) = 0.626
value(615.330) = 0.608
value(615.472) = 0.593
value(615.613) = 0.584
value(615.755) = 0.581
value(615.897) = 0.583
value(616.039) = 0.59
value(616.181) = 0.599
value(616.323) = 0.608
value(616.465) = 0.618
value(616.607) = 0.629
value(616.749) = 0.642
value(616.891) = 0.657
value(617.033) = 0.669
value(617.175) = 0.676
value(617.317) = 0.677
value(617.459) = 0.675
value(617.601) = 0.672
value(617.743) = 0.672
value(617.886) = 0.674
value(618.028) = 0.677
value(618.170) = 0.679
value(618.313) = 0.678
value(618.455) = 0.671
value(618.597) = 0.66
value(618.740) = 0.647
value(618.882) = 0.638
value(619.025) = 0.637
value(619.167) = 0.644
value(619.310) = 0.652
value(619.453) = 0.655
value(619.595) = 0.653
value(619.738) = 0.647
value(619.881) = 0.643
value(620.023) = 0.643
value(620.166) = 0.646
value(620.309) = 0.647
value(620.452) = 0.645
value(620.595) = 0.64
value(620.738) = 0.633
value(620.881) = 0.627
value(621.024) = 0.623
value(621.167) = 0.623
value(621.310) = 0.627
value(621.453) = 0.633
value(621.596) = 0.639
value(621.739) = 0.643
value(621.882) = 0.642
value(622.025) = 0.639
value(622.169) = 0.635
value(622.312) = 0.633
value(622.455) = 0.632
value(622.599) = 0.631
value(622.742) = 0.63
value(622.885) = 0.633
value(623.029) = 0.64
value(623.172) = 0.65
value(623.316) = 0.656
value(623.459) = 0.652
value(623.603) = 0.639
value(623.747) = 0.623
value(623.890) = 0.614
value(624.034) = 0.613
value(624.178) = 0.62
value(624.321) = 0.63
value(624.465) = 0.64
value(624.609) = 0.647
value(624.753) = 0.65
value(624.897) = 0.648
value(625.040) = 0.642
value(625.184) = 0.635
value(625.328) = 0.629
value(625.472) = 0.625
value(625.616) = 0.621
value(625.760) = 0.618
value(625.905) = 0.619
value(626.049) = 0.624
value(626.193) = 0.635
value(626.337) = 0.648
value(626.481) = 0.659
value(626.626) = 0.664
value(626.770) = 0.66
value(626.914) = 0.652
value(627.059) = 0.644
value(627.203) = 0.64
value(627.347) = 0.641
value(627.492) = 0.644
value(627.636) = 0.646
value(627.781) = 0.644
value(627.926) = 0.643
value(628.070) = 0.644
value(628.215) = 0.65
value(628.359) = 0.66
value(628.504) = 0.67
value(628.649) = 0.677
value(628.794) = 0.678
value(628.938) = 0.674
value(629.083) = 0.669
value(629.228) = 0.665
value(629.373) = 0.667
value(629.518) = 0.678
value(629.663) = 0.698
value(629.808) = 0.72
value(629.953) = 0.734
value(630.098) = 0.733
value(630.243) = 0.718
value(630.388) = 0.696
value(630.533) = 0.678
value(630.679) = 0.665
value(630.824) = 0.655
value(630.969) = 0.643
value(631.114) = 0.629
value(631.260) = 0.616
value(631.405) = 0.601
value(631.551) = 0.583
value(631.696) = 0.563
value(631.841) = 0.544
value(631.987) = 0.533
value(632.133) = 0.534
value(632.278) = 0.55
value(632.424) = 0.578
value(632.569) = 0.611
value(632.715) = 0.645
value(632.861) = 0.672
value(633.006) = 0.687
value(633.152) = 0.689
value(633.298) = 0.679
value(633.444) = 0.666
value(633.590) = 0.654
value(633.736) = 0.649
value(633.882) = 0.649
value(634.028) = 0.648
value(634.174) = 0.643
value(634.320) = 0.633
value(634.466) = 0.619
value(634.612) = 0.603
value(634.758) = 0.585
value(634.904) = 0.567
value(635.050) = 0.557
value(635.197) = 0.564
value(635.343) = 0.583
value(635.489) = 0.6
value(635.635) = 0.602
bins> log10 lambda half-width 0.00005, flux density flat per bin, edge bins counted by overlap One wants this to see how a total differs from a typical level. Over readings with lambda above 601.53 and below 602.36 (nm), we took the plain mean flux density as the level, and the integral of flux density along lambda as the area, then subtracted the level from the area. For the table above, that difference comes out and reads -0.1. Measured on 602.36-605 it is 1.1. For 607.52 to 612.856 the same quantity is 3.0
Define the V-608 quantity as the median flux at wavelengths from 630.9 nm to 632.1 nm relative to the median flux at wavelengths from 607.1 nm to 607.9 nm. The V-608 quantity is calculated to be 0.84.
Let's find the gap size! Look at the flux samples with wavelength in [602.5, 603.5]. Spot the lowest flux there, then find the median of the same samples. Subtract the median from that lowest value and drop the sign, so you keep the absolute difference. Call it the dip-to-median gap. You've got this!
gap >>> 0.0040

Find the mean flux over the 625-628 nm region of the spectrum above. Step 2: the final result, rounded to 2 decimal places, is 0.64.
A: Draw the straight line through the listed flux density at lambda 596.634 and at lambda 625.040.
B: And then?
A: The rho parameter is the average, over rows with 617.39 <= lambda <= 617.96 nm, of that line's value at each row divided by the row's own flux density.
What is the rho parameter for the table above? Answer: 0.98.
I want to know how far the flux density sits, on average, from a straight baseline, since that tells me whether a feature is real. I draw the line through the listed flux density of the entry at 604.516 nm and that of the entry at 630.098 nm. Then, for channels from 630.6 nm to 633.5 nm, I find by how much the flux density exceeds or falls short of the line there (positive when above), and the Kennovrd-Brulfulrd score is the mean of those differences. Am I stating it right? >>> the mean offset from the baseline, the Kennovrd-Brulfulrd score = -0.12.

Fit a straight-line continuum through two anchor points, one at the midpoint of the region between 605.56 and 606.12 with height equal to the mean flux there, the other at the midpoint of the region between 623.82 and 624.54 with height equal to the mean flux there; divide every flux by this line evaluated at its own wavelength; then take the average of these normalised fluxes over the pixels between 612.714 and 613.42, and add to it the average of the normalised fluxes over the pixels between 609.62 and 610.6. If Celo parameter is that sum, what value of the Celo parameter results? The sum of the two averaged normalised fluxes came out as 2.14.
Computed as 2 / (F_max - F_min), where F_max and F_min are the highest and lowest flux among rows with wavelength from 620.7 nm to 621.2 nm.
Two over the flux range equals 200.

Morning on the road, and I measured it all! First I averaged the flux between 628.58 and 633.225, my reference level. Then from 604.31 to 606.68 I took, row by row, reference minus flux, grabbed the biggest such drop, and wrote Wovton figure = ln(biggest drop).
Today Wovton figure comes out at -3.6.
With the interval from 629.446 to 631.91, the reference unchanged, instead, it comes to -2.3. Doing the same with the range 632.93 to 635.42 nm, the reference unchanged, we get -2.4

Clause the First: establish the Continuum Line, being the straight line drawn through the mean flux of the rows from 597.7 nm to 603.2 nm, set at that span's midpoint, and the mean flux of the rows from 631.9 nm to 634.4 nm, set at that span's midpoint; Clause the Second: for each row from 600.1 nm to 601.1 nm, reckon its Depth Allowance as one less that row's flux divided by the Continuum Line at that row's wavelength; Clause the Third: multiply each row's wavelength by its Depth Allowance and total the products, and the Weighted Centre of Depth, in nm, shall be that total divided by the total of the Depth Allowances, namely 600.38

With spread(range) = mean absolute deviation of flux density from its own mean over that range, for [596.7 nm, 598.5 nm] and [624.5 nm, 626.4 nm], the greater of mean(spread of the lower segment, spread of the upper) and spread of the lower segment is 0.024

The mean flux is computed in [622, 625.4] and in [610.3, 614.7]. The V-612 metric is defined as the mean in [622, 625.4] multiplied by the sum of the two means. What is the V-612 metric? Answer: 0.85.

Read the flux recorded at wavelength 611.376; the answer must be 0.679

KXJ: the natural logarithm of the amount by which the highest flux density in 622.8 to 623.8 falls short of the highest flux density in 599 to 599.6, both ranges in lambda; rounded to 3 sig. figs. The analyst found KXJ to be -3.04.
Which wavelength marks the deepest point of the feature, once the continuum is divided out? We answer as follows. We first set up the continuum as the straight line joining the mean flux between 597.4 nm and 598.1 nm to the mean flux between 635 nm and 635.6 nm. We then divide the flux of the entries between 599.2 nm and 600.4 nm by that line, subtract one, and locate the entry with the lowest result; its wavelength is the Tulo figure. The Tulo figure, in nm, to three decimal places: 599.388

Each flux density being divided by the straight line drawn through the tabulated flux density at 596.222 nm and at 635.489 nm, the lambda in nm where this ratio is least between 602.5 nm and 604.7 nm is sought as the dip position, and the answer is 604.377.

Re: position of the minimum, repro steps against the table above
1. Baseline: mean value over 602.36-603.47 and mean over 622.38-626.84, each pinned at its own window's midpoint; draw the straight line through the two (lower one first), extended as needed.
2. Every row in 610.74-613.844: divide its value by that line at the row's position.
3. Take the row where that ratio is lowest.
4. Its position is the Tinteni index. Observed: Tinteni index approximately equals 611.235 nm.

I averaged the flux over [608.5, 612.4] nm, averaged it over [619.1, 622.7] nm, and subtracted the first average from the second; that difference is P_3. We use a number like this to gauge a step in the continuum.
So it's -0.061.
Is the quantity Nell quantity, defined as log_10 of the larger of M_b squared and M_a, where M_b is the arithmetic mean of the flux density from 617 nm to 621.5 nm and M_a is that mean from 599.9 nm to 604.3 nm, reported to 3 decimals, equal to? -0.152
